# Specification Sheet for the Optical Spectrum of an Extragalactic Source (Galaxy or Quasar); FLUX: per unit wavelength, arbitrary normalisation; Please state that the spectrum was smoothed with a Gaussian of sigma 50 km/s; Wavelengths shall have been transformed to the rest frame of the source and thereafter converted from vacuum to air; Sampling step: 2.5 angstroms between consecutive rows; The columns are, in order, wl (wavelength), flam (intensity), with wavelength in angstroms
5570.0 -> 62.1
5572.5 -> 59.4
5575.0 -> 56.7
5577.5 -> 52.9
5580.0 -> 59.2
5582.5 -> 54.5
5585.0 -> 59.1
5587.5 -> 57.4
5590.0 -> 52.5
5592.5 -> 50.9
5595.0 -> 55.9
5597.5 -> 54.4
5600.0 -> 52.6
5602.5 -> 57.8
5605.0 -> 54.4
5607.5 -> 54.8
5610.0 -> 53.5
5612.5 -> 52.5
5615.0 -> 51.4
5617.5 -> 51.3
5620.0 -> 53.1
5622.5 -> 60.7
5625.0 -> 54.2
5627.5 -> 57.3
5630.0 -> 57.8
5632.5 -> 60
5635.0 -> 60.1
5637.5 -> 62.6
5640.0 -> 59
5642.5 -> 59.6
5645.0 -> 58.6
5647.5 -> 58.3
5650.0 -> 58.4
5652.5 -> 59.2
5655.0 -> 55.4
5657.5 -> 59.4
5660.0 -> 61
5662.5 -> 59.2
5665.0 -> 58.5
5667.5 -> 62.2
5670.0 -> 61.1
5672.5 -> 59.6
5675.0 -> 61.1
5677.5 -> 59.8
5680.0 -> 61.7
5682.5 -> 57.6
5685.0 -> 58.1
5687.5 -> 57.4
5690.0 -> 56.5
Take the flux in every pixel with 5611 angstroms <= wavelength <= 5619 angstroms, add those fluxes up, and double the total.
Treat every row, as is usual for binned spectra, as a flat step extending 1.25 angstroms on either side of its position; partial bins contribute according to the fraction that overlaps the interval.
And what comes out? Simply 310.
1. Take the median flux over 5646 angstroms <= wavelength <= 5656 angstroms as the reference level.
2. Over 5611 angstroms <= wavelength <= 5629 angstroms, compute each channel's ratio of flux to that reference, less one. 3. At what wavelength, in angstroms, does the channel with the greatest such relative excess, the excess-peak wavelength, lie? 5622.5 angstroms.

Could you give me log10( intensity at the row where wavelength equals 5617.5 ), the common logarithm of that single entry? 1.71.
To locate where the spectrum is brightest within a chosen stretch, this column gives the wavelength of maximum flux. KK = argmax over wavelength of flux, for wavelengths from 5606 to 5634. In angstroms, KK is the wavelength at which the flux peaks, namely 5622.5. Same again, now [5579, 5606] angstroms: 5580.0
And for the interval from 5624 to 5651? 5637.5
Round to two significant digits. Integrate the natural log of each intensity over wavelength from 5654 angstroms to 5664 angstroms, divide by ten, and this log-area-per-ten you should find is 4.1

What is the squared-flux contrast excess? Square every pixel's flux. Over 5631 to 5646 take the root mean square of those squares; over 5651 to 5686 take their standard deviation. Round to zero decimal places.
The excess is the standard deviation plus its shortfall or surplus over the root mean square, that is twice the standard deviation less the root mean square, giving -3189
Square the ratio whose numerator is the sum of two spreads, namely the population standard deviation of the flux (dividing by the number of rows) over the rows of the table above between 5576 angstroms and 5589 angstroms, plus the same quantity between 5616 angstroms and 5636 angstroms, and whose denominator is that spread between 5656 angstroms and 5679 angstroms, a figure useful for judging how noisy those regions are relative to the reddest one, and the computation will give 27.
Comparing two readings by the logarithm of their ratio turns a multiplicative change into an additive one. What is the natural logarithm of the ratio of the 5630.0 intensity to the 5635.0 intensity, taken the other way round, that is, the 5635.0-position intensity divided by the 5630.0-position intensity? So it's 0.04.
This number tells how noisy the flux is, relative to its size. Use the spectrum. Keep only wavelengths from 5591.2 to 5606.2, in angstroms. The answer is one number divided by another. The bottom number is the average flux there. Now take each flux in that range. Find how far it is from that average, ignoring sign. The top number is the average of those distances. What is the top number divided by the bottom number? 0.032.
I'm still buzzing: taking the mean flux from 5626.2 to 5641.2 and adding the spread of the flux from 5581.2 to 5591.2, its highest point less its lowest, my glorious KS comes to 66.1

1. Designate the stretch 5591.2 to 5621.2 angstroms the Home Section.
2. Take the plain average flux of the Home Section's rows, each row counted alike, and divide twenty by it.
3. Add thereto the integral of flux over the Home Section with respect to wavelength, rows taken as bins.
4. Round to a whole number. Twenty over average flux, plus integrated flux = 1607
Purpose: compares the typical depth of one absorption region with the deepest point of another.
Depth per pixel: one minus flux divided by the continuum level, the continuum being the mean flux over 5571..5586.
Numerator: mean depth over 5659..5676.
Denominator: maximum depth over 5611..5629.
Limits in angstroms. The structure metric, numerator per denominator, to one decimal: -0.6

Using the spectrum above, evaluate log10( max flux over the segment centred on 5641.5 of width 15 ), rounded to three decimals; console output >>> 1.797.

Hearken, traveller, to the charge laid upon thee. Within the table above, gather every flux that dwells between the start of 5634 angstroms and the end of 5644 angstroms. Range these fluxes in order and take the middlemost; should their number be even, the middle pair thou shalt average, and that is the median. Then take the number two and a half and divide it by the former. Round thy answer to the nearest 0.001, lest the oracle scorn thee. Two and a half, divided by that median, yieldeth 0.042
